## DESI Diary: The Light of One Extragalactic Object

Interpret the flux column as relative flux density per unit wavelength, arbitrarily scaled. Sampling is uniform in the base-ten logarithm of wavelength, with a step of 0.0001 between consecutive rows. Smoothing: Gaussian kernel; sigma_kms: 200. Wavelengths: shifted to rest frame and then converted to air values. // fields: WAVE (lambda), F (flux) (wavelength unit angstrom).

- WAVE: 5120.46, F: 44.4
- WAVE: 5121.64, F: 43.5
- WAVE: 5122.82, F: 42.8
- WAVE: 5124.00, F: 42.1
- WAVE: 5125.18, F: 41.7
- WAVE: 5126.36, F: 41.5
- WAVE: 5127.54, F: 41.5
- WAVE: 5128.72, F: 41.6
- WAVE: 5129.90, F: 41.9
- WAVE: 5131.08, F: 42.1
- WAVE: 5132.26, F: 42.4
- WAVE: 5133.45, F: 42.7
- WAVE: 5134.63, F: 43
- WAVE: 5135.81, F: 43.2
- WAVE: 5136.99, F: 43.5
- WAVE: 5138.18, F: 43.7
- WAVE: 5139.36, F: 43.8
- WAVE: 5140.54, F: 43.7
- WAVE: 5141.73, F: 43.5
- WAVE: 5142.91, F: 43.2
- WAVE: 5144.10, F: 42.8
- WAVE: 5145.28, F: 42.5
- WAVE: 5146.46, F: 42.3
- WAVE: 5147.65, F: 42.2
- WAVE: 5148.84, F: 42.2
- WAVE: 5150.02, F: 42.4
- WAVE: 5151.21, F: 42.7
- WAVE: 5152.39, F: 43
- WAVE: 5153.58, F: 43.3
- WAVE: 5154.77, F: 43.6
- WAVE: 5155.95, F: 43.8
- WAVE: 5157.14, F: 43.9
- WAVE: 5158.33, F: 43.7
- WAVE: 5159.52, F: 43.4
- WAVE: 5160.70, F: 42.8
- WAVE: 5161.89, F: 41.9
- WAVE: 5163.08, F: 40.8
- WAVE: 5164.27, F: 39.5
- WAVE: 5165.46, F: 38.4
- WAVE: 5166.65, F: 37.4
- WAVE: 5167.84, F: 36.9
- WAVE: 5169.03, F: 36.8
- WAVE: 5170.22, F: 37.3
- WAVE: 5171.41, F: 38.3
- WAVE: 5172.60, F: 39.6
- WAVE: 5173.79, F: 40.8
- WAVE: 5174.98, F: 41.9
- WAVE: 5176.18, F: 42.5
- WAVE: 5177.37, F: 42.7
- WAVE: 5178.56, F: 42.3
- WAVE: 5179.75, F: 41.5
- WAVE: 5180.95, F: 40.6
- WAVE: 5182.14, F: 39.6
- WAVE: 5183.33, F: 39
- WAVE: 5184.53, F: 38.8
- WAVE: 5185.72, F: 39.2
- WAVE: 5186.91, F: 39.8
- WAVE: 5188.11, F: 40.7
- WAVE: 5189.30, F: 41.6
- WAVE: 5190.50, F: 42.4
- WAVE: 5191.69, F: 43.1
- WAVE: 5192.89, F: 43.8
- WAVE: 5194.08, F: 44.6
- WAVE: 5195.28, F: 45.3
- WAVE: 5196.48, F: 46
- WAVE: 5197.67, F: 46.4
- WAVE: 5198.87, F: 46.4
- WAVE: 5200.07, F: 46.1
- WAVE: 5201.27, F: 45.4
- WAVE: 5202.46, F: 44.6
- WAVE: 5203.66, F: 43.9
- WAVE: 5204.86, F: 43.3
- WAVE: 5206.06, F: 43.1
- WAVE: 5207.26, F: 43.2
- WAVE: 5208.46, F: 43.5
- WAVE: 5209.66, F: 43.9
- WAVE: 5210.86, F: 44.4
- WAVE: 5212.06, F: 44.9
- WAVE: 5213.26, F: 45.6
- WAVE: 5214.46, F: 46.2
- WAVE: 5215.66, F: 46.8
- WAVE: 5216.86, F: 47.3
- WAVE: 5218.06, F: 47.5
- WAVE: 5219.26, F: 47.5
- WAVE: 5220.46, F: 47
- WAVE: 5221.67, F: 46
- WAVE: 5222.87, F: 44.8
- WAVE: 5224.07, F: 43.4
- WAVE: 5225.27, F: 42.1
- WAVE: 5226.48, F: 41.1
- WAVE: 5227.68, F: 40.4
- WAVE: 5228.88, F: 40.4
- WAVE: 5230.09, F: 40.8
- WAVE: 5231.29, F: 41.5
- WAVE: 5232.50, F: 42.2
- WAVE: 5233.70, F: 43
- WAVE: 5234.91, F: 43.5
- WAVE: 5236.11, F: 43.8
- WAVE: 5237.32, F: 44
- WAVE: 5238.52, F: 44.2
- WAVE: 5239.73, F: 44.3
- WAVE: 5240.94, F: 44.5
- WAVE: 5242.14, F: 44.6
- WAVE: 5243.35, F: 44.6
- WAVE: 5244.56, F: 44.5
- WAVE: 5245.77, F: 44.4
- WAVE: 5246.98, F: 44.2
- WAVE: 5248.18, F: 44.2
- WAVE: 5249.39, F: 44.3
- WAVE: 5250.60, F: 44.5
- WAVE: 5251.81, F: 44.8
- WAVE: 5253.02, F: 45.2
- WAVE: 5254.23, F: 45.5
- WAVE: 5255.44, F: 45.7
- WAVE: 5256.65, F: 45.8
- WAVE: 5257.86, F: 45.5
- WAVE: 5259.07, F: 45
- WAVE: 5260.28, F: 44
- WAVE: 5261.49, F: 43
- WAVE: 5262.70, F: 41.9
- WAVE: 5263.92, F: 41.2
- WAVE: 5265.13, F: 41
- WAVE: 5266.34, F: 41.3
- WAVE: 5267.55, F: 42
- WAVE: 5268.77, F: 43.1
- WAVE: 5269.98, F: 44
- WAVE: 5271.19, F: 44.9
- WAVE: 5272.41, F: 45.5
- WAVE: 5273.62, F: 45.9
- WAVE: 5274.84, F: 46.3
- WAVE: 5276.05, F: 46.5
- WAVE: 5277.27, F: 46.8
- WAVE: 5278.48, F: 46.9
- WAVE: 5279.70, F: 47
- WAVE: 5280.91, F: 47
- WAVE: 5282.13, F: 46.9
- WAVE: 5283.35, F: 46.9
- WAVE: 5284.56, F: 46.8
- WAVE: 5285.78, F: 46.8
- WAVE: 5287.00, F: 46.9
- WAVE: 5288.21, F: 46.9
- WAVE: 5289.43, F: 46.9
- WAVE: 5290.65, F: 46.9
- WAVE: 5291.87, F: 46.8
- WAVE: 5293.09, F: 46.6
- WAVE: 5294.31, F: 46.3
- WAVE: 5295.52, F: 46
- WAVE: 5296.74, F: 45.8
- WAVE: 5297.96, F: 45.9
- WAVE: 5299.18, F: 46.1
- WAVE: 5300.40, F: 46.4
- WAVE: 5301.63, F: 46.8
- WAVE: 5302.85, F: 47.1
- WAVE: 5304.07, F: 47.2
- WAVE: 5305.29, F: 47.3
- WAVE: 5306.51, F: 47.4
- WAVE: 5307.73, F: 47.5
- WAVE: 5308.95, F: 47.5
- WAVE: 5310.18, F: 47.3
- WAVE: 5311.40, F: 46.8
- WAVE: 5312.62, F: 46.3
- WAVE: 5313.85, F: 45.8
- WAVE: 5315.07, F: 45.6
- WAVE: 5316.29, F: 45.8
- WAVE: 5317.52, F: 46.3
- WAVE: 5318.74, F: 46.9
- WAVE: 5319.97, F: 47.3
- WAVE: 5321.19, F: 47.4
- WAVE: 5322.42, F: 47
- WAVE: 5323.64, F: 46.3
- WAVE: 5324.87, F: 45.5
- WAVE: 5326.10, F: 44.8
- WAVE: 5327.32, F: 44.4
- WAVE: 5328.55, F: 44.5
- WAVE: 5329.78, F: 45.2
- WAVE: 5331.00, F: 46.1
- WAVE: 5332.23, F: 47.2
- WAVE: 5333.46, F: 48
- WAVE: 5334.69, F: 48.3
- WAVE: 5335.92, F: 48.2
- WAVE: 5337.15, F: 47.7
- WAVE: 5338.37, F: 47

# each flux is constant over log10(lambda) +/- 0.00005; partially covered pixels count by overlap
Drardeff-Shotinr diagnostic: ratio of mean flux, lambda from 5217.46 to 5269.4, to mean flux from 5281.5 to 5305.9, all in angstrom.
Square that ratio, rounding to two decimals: 0.88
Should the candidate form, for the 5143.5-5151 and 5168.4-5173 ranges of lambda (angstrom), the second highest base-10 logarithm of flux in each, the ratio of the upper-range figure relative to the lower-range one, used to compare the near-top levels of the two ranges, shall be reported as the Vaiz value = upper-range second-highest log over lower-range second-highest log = 0.97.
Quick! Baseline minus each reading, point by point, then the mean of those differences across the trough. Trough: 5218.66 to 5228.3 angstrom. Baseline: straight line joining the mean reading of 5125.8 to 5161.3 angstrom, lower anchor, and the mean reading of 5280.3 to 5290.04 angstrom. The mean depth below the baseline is 1.1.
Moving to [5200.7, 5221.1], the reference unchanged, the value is -0.4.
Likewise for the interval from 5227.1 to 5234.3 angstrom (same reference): 4.0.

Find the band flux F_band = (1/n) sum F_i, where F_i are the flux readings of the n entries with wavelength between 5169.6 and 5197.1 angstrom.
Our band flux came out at 41.4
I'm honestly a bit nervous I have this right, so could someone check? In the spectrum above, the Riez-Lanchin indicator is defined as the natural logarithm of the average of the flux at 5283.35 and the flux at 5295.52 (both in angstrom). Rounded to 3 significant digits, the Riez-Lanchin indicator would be 3.84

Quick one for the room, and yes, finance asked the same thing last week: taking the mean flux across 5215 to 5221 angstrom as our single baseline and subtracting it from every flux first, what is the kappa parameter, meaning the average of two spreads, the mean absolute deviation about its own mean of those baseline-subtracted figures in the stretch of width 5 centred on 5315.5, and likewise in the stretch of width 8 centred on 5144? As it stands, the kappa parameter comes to 0.36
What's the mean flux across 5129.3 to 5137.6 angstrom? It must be 43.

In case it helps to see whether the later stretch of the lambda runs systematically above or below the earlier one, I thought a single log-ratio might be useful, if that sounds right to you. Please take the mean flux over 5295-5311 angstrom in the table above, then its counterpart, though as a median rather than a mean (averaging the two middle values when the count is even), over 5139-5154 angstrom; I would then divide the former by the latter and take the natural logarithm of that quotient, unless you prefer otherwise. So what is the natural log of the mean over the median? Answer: 0.089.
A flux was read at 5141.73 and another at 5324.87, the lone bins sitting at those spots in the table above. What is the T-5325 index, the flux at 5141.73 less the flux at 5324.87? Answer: -2.0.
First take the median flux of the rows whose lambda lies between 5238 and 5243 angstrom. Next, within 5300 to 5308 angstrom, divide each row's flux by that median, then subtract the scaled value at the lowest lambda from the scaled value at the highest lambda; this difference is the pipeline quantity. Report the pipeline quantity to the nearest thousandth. 0.025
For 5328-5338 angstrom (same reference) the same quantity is 0.072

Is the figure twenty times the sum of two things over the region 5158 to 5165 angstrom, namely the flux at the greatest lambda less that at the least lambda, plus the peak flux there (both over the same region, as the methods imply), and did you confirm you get 790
